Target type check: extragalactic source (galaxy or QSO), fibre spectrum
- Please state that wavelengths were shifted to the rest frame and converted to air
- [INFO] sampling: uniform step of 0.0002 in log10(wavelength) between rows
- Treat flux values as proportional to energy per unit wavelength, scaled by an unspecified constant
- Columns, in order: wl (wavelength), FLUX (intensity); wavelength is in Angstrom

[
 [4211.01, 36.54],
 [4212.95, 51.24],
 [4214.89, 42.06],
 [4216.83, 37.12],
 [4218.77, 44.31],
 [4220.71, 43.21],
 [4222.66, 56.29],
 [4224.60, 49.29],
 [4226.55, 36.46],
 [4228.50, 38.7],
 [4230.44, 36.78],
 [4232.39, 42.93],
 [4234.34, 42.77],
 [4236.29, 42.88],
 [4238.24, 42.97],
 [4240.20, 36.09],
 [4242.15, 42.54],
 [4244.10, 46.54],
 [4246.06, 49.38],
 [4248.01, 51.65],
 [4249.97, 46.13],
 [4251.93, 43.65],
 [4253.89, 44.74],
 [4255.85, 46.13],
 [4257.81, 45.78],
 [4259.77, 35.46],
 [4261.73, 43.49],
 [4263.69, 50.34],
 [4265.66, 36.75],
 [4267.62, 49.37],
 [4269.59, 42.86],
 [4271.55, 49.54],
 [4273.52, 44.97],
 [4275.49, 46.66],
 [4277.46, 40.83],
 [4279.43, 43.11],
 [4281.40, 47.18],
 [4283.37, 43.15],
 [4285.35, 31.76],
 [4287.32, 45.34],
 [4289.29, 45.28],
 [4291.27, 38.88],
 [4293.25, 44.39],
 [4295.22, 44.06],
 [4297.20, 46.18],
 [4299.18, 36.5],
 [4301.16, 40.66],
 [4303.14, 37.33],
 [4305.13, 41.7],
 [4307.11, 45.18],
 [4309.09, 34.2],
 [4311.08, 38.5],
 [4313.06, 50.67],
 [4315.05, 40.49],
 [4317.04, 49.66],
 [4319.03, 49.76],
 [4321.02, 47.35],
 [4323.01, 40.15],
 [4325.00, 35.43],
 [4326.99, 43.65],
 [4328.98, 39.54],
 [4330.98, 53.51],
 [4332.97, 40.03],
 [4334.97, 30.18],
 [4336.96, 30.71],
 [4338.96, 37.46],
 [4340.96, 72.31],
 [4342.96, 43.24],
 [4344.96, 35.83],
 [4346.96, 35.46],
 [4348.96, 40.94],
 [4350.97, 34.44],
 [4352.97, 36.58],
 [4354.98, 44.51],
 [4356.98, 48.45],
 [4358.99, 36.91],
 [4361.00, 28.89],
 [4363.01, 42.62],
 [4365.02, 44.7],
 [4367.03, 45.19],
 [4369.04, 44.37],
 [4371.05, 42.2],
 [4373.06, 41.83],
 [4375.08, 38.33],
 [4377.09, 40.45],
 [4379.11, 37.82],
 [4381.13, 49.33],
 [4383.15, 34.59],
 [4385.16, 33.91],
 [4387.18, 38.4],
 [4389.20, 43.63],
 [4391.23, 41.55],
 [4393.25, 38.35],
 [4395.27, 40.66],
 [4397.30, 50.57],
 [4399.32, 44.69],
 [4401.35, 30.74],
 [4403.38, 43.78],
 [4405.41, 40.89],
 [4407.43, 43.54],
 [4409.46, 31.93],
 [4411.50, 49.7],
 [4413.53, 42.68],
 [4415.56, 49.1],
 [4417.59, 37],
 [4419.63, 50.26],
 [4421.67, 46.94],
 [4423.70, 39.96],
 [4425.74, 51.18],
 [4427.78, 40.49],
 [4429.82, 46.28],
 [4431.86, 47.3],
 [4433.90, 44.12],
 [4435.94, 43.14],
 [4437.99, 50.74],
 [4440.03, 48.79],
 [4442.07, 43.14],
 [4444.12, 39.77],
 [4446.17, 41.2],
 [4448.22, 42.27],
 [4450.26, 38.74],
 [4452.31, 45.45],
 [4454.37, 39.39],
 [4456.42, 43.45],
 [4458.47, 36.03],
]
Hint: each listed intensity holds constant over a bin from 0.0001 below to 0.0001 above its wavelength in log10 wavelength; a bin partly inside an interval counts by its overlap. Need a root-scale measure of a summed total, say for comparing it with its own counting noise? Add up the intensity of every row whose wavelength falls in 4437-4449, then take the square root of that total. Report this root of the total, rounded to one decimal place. 16.3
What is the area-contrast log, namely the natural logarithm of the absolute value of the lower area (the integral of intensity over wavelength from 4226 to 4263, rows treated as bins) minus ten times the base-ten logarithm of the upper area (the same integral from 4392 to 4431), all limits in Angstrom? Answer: 7.353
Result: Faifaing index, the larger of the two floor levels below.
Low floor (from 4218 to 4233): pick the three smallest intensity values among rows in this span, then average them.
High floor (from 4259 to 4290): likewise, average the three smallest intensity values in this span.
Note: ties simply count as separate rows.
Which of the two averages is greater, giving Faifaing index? 37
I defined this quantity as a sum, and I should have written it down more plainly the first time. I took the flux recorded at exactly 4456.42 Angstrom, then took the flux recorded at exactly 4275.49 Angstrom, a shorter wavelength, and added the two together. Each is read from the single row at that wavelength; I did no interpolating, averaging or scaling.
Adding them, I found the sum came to 90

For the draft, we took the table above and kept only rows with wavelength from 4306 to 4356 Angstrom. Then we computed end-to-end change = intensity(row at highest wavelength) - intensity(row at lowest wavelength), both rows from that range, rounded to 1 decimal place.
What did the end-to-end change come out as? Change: -0.7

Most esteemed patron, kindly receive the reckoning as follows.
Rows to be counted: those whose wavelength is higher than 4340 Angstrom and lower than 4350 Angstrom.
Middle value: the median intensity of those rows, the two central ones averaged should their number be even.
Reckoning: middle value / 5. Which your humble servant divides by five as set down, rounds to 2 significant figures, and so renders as 8.2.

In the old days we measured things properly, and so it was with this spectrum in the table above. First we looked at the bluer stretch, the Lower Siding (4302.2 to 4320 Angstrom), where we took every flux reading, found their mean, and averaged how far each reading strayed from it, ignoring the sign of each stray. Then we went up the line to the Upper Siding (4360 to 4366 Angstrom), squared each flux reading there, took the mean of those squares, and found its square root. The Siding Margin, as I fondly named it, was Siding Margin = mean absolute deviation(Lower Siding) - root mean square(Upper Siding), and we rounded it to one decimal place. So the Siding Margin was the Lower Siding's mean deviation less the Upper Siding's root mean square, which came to -34.2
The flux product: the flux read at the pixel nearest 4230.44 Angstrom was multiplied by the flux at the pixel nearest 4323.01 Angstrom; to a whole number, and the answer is 1477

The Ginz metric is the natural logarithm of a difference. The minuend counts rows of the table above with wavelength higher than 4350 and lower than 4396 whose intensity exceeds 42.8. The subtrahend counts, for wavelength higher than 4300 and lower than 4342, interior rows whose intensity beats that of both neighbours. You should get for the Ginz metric 0.69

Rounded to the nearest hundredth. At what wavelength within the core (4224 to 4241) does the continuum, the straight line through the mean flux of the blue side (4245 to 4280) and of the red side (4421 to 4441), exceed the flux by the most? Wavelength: 4240.20 Angstrom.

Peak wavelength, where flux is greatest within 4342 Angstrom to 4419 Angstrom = 4397.30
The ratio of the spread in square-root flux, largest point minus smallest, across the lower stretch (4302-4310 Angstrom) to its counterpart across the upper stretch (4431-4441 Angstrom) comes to 1.6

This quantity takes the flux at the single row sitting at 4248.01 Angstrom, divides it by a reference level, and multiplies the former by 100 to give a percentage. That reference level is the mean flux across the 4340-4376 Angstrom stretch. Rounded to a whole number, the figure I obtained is 123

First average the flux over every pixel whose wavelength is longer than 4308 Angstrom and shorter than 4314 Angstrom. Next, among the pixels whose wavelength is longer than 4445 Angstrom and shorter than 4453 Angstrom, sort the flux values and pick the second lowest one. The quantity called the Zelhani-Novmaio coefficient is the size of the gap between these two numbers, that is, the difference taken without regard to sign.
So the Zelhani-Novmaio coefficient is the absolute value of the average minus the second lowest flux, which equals 0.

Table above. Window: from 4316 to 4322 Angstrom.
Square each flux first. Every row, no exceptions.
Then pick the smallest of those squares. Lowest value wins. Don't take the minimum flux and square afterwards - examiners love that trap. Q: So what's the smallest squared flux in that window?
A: 2242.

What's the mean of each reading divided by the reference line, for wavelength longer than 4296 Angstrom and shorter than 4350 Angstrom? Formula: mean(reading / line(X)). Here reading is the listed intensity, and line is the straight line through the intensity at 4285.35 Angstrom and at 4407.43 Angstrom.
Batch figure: 1.19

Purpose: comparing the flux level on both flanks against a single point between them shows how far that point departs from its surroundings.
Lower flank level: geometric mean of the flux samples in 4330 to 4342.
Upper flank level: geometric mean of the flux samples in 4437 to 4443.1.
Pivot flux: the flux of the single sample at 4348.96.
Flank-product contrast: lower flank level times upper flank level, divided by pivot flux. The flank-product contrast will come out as 49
